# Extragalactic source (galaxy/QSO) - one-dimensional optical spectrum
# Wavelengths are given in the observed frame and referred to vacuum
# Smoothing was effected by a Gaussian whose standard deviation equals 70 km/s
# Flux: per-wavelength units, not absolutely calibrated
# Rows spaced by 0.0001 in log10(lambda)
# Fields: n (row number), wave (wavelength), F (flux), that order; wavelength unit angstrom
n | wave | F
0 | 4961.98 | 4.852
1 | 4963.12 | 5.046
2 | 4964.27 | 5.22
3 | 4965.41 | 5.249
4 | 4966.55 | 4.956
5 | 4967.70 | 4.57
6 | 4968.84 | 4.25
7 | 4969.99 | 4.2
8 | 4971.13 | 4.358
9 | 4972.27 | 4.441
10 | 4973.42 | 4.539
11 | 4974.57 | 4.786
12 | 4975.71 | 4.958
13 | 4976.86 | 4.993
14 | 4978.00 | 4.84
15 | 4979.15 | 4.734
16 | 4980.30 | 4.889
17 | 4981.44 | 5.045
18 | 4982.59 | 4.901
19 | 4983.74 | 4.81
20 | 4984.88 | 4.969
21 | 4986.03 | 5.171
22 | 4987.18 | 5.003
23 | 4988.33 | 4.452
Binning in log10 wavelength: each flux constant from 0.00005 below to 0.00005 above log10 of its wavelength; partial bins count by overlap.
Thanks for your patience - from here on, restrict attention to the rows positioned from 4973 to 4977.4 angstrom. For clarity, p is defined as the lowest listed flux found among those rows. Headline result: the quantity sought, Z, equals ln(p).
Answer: 1.51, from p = 4.539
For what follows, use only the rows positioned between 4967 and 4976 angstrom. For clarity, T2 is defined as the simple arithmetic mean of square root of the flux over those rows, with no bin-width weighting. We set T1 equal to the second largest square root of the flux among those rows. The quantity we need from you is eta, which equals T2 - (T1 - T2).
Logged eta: 2.06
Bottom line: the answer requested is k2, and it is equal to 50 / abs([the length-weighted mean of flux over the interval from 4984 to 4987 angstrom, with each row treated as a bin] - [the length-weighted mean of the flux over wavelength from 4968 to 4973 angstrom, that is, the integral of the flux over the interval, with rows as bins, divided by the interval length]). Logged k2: 71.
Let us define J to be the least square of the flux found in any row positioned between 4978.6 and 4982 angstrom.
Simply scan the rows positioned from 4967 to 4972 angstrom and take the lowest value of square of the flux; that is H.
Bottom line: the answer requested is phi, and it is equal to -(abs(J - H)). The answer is -4.8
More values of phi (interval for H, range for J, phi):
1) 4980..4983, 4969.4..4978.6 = -6.3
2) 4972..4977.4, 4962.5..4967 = -4.8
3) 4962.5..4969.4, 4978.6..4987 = -4.3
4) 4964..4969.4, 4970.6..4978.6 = -0.9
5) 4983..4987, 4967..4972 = -5.5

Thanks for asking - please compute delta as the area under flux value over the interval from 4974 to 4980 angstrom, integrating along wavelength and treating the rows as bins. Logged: 29.2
